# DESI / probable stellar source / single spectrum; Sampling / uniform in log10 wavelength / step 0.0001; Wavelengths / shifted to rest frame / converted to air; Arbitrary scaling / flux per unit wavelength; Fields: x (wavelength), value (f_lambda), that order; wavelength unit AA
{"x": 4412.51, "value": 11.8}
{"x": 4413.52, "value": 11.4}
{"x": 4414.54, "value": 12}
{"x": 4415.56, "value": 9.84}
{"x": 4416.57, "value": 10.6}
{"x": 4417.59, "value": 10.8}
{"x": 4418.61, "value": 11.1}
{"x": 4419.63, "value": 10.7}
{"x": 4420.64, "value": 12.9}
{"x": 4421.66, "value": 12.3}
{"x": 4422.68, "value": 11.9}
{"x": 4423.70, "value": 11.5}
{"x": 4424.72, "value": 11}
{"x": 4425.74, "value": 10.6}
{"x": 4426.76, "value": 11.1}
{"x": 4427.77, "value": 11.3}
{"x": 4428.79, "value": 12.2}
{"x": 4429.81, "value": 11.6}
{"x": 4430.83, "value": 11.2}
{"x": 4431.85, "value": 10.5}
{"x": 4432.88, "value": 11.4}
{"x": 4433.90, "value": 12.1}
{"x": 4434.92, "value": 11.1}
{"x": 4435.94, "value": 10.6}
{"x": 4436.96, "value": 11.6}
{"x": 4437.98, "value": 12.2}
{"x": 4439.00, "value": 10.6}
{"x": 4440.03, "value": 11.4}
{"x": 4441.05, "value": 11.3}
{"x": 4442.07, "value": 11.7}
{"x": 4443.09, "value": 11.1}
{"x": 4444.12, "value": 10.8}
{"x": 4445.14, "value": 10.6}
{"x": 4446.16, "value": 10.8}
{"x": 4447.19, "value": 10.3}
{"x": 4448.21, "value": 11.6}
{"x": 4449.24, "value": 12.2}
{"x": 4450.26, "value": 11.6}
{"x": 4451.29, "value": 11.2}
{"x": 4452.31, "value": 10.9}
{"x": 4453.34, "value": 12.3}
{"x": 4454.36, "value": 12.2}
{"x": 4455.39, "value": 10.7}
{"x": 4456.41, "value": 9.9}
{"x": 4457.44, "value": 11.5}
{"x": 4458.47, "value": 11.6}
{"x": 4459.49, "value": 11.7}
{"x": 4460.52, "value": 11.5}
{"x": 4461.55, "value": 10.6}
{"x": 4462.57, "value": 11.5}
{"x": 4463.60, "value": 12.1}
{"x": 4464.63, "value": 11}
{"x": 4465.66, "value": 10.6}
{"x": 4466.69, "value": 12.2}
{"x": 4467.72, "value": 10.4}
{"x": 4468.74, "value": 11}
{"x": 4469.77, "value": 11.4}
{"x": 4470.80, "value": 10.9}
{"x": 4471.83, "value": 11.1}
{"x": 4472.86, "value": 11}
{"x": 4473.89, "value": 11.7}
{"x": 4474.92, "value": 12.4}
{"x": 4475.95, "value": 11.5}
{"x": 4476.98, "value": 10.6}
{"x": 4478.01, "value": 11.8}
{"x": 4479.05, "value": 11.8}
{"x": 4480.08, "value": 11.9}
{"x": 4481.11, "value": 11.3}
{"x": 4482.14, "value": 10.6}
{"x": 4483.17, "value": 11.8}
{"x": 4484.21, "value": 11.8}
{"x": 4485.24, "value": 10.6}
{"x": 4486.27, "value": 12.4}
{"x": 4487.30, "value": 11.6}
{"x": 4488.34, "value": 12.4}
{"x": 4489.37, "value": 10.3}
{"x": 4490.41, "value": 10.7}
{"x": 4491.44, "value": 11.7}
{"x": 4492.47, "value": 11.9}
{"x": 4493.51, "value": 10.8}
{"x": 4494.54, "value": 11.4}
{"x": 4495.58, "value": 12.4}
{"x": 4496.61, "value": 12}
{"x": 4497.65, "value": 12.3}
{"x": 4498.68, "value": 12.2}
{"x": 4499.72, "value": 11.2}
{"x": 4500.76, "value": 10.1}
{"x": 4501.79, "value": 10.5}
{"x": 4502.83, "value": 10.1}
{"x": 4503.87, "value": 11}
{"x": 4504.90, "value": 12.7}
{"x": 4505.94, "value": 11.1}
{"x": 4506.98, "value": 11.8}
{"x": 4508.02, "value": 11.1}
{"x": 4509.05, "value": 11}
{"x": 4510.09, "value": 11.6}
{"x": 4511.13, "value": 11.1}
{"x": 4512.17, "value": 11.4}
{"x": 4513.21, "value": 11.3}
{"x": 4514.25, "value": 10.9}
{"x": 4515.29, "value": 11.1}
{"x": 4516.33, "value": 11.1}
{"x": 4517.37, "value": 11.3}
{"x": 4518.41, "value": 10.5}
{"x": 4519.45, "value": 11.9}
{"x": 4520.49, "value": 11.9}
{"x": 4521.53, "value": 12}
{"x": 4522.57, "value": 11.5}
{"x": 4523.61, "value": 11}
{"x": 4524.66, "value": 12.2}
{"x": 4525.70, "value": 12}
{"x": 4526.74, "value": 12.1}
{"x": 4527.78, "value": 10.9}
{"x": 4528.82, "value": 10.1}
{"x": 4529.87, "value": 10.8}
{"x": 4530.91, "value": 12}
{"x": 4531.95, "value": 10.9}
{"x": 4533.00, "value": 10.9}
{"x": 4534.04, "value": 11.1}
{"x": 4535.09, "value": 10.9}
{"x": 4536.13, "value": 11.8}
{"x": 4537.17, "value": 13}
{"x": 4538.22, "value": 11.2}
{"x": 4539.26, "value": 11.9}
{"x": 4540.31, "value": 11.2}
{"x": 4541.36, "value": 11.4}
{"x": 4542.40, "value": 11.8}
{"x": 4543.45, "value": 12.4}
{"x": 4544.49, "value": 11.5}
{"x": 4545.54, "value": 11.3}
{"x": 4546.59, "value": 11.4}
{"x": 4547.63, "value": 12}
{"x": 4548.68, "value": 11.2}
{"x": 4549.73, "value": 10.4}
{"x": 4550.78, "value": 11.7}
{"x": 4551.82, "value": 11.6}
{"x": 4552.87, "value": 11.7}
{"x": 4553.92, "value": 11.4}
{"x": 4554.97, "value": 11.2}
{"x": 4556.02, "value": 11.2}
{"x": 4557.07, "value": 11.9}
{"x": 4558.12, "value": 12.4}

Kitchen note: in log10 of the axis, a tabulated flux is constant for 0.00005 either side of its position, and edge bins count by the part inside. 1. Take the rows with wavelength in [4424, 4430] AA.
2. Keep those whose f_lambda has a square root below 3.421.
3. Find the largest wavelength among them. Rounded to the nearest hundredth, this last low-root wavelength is 4429.81 AA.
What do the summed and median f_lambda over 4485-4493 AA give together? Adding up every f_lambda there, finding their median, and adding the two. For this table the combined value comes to 103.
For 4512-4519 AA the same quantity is 89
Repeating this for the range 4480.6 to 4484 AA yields 45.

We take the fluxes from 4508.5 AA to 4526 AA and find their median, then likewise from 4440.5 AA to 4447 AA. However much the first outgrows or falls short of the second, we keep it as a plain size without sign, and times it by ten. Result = 3.5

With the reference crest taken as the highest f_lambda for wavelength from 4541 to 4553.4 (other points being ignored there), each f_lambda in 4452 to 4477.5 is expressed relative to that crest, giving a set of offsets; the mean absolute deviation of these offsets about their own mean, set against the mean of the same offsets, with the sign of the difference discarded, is 1.65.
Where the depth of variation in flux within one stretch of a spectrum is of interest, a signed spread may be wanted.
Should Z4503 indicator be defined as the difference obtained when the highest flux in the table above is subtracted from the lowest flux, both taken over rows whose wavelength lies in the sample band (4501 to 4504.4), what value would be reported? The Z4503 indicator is -0.9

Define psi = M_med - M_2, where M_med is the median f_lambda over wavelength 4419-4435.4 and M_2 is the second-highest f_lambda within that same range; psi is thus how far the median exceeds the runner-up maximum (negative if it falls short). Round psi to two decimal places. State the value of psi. -0.95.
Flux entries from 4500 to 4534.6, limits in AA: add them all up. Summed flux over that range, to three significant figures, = 371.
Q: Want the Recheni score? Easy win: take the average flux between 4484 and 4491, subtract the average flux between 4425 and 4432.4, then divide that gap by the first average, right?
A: 0.016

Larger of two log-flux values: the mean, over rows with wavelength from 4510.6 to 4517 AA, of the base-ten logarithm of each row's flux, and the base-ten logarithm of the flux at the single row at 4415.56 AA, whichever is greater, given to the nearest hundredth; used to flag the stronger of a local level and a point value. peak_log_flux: 1.05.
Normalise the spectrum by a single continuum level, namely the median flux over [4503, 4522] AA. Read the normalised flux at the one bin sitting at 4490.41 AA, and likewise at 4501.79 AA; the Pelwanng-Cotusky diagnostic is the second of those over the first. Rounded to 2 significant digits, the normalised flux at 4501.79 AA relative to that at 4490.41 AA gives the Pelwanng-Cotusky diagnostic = 0.98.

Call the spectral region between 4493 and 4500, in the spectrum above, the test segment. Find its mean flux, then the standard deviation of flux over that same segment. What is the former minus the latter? 11.2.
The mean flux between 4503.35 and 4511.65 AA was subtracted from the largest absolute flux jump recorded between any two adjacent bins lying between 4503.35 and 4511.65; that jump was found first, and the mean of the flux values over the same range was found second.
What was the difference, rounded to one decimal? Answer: -9.7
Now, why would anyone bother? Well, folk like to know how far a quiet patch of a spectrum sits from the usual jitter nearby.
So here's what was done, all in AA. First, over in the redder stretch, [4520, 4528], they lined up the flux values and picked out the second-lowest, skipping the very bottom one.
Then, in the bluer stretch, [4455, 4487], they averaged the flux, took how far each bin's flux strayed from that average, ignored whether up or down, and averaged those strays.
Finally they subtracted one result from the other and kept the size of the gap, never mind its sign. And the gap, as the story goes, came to 10.5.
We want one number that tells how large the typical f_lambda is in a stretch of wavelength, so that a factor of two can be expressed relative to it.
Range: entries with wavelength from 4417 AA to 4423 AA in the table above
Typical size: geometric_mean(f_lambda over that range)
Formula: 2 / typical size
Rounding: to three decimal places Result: 0.173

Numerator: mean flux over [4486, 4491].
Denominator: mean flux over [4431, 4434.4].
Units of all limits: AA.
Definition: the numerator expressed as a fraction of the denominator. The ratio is 1.01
